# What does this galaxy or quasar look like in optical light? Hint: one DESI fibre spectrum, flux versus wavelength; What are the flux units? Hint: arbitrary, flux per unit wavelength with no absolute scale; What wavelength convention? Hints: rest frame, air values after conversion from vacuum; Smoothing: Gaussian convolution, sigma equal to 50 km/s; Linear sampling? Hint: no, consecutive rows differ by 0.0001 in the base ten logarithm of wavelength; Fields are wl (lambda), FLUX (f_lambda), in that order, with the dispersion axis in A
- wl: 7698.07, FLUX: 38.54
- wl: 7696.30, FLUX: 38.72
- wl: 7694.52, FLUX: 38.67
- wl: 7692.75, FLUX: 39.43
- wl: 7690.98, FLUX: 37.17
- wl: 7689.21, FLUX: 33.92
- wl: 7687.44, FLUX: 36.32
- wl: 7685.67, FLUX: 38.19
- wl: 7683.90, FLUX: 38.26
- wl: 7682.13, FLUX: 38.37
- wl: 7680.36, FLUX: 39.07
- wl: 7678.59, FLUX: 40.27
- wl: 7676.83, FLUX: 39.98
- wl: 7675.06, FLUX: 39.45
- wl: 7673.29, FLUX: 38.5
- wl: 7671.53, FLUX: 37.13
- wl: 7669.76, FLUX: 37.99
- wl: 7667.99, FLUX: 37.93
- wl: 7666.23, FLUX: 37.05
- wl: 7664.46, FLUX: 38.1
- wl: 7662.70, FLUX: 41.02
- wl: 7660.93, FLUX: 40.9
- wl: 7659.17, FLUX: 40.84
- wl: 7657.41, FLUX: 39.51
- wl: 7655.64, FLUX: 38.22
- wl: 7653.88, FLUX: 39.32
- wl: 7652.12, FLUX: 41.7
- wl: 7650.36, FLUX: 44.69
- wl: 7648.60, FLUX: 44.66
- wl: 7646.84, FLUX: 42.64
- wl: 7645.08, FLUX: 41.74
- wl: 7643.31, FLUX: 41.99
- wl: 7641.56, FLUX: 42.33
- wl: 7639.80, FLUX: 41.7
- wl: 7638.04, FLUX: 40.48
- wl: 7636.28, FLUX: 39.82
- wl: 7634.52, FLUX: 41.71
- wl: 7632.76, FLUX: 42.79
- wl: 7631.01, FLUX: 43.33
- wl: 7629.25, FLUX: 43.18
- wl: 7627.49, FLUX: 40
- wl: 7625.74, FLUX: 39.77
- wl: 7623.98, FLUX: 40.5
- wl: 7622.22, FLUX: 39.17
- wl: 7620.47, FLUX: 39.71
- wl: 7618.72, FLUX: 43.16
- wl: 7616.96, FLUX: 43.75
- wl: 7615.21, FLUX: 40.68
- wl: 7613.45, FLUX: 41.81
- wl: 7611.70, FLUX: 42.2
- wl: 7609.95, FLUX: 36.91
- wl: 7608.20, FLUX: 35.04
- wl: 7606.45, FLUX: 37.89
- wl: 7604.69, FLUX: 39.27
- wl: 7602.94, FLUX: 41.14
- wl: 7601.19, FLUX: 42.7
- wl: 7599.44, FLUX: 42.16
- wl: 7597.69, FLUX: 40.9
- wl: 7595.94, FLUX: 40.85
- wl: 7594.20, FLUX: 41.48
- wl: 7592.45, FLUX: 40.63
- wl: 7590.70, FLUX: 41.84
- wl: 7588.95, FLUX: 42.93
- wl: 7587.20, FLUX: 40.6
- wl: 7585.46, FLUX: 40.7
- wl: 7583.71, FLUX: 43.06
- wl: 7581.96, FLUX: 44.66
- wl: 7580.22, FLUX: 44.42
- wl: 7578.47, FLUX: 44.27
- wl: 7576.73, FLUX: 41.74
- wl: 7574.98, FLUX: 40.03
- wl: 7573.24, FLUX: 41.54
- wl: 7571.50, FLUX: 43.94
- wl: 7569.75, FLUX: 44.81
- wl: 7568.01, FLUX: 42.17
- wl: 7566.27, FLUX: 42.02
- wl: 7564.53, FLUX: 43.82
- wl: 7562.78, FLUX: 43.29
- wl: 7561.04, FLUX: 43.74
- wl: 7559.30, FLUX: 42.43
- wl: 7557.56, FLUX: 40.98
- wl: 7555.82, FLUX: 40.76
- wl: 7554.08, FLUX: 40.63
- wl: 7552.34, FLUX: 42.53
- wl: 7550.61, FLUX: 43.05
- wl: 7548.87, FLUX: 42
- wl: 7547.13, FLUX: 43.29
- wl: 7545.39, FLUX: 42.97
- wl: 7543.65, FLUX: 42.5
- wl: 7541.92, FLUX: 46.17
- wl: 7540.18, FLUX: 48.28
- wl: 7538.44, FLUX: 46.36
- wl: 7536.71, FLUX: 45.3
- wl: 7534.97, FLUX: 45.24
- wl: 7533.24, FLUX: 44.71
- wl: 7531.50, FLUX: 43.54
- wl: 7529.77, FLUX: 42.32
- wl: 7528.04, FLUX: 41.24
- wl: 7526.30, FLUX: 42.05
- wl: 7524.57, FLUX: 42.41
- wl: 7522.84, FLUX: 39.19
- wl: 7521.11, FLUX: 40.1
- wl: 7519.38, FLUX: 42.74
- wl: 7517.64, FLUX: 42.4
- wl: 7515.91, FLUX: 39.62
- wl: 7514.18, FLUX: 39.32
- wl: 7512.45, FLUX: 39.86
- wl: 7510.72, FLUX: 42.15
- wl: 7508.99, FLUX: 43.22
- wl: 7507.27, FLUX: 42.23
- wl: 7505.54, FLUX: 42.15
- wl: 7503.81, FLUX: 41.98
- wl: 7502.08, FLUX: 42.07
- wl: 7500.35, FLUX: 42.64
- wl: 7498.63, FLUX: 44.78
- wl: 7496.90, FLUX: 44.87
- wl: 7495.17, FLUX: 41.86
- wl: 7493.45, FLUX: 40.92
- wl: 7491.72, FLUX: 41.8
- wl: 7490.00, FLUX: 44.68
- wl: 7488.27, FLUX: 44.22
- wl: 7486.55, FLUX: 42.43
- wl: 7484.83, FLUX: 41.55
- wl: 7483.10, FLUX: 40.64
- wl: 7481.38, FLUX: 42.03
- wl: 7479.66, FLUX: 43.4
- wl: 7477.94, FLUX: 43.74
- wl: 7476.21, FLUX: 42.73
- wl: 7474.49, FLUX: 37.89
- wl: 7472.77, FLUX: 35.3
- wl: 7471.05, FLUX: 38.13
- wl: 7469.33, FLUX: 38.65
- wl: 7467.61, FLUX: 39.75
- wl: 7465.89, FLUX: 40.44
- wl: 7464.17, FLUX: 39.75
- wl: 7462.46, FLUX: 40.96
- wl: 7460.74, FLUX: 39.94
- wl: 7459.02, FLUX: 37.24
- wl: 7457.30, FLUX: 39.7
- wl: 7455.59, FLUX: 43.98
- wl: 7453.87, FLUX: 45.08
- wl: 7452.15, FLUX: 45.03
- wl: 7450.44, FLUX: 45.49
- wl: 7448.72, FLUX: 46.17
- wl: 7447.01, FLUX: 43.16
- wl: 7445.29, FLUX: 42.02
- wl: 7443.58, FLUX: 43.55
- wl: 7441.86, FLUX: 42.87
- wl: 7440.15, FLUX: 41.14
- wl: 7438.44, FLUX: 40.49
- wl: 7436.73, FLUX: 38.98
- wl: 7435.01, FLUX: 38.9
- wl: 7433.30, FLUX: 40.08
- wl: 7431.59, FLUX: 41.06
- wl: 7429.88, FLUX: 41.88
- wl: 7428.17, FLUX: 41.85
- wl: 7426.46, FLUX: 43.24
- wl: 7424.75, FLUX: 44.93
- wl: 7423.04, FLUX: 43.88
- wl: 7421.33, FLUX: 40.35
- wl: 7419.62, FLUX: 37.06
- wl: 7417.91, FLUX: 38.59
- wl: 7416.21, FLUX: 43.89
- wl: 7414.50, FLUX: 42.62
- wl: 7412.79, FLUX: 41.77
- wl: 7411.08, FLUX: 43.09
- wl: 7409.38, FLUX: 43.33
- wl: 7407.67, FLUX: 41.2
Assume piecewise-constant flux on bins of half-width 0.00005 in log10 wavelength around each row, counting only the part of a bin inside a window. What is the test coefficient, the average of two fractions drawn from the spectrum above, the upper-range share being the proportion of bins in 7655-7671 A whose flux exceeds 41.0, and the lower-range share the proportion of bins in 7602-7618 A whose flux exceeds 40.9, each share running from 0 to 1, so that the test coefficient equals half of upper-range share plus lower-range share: 0.3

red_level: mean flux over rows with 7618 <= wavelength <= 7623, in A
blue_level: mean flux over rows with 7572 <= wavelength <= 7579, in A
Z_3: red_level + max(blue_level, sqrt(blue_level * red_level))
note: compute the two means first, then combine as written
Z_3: 82.6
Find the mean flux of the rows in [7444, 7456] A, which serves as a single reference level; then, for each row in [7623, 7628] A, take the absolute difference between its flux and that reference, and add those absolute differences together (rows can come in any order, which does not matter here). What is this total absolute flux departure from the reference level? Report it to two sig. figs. 13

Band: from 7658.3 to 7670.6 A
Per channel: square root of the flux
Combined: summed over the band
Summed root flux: 43.8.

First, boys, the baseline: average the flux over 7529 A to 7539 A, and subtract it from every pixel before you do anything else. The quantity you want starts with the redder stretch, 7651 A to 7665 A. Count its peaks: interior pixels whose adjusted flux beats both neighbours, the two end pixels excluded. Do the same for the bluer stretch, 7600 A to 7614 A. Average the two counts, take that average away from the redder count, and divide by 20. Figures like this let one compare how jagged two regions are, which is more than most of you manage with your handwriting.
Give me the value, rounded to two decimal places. 0.00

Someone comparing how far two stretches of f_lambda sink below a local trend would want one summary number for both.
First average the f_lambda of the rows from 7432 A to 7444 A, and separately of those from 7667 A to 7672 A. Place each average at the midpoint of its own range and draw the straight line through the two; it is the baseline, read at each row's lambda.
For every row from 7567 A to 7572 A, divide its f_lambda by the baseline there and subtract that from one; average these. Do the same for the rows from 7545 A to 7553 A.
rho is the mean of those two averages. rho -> -0.10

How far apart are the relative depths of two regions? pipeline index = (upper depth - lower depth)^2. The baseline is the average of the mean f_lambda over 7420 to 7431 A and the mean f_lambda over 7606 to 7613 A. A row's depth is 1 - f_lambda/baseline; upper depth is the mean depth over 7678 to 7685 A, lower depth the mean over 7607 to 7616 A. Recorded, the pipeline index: 0.0001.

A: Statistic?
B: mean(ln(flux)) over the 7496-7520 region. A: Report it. 3.74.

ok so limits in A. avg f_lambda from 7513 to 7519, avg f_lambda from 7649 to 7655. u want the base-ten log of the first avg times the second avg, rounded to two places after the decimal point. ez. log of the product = 3.23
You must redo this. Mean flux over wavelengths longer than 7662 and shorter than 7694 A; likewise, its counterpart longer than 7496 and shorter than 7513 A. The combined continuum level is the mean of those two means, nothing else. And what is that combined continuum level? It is 40.4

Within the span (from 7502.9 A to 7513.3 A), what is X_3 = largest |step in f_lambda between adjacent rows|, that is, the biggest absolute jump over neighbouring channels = 2.3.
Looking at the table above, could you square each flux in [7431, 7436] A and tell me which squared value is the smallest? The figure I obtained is 1513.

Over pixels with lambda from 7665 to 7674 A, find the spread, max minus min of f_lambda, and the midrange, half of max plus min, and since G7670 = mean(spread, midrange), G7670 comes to 19.6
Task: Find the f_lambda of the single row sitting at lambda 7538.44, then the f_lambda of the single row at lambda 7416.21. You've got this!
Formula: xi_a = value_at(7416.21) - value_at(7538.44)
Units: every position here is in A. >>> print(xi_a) -2.5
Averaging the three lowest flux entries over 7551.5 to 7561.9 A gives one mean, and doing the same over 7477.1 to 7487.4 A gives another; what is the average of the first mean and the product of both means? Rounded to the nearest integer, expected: 865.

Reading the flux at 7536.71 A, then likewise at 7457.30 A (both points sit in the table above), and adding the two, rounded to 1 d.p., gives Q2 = 85.0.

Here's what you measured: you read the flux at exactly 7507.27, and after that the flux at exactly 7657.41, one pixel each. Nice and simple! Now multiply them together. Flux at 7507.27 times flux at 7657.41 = 1669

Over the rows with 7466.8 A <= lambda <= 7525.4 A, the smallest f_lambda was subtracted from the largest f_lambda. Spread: 9.6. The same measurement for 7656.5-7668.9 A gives 4.0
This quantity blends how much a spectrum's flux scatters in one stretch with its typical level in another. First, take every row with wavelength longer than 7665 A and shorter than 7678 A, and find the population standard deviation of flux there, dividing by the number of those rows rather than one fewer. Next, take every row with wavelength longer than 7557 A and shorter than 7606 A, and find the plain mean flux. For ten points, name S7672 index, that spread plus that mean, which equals 43.2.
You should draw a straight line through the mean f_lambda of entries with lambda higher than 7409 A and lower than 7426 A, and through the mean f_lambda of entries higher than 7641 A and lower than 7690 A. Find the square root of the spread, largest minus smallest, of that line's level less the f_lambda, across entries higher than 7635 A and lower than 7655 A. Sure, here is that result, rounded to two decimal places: 2.31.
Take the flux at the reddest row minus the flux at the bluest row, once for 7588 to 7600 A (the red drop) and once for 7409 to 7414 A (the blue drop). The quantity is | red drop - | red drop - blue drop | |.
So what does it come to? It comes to 1.6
